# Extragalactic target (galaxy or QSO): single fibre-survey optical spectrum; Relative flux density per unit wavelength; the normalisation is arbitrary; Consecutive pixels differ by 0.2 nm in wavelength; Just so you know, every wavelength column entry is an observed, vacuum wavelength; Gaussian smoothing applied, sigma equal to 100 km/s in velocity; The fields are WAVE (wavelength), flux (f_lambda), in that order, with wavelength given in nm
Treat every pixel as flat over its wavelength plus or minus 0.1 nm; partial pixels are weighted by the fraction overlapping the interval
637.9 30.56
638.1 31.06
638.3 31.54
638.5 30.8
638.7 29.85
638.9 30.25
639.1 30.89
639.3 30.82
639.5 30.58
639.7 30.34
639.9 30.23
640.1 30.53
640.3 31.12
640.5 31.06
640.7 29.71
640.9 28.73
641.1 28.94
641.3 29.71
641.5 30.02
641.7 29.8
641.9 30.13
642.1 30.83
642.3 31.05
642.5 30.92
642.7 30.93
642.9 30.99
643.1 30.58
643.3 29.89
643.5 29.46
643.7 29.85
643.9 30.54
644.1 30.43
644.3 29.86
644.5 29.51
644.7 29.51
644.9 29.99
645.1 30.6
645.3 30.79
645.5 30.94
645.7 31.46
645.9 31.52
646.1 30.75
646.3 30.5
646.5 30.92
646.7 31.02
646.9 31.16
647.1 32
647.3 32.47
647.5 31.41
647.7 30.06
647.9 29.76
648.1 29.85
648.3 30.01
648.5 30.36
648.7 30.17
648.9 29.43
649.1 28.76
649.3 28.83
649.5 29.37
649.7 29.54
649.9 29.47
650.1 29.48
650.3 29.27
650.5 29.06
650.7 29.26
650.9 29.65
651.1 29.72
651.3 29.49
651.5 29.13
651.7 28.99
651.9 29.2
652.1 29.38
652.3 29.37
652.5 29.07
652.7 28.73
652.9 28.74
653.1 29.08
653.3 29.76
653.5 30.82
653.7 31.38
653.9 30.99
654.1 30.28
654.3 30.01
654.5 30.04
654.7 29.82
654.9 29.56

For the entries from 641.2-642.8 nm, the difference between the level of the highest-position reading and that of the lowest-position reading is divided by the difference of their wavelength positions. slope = 0.9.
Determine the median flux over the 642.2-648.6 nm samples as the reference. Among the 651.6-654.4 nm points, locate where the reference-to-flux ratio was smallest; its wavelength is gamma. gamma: 653.7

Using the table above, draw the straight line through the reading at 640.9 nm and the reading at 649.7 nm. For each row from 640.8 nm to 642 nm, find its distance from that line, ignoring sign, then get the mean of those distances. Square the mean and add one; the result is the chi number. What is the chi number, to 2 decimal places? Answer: 1.61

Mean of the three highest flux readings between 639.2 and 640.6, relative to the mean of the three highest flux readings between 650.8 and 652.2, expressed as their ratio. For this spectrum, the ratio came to 1.05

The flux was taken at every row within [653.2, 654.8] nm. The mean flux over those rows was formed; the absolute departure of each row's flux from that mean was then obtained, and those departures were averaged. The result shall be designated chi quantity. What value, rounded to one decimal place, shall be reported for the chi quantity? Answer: 0.5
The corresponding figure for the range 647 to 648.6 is 0.9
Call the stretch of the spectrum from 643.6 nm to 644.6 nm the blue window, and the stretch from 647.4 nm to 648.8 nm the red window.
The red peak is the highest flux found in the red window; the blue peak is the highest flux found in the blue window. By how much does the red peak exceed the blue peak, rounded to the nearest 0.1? 0.9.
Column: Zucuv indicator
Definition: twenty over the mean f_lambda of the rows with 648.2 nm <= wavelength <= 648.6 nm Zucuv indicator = 0.663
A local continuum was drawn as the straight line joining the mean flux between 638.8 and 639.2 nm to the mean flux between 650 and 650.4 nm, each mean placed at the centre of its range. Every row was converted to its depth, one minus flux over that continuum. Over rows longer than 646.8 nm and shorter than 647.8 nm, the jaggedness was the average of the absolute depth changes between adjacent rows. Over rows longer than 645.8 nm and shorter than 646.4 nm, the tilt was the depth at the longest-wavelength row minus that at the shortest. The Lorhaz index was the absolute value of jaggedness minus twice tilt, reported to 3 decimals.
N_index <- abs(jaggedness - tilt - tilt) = 0.034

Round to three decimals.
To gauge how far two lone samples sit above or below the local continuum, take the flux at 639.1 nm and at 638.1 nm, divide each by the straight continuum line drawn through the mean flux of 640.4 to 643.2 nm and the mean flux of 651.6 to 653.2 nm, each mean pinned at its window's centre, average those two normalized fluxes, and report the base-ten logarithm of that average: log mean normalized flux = 0.005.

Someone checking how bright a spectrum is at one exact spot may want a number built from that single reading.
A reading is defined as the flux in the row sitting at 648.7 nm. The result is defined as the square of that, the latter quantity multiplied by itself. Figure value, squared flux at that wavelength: 910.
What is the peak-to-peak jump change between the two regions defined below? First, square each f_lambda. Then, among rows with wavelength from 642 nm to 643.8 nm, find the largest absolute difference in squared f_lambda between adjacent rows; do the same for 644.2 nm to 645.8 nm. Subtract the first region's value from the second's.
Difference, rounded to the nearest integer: -5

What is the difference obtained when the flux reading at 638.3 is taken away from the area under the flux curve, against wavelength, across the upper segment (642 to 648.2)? 158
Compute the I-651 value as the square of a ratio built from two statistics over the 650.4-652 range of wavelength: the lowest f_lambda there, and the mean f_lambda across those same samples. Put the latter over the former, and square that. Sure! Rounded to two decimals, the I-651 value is 1.02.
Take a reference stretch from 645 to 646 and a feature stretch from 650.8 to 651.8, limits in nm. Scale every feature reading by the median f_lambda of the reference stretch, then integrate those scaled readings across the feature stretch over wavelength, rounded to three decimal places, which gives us 0.950 nm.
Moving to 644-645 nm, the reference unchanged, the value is 0.965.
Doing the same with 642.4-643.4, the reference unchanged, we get 0.991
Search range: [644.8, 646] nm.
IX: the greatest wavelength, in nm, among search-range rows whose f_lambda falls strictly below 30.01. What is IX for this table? 644.9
